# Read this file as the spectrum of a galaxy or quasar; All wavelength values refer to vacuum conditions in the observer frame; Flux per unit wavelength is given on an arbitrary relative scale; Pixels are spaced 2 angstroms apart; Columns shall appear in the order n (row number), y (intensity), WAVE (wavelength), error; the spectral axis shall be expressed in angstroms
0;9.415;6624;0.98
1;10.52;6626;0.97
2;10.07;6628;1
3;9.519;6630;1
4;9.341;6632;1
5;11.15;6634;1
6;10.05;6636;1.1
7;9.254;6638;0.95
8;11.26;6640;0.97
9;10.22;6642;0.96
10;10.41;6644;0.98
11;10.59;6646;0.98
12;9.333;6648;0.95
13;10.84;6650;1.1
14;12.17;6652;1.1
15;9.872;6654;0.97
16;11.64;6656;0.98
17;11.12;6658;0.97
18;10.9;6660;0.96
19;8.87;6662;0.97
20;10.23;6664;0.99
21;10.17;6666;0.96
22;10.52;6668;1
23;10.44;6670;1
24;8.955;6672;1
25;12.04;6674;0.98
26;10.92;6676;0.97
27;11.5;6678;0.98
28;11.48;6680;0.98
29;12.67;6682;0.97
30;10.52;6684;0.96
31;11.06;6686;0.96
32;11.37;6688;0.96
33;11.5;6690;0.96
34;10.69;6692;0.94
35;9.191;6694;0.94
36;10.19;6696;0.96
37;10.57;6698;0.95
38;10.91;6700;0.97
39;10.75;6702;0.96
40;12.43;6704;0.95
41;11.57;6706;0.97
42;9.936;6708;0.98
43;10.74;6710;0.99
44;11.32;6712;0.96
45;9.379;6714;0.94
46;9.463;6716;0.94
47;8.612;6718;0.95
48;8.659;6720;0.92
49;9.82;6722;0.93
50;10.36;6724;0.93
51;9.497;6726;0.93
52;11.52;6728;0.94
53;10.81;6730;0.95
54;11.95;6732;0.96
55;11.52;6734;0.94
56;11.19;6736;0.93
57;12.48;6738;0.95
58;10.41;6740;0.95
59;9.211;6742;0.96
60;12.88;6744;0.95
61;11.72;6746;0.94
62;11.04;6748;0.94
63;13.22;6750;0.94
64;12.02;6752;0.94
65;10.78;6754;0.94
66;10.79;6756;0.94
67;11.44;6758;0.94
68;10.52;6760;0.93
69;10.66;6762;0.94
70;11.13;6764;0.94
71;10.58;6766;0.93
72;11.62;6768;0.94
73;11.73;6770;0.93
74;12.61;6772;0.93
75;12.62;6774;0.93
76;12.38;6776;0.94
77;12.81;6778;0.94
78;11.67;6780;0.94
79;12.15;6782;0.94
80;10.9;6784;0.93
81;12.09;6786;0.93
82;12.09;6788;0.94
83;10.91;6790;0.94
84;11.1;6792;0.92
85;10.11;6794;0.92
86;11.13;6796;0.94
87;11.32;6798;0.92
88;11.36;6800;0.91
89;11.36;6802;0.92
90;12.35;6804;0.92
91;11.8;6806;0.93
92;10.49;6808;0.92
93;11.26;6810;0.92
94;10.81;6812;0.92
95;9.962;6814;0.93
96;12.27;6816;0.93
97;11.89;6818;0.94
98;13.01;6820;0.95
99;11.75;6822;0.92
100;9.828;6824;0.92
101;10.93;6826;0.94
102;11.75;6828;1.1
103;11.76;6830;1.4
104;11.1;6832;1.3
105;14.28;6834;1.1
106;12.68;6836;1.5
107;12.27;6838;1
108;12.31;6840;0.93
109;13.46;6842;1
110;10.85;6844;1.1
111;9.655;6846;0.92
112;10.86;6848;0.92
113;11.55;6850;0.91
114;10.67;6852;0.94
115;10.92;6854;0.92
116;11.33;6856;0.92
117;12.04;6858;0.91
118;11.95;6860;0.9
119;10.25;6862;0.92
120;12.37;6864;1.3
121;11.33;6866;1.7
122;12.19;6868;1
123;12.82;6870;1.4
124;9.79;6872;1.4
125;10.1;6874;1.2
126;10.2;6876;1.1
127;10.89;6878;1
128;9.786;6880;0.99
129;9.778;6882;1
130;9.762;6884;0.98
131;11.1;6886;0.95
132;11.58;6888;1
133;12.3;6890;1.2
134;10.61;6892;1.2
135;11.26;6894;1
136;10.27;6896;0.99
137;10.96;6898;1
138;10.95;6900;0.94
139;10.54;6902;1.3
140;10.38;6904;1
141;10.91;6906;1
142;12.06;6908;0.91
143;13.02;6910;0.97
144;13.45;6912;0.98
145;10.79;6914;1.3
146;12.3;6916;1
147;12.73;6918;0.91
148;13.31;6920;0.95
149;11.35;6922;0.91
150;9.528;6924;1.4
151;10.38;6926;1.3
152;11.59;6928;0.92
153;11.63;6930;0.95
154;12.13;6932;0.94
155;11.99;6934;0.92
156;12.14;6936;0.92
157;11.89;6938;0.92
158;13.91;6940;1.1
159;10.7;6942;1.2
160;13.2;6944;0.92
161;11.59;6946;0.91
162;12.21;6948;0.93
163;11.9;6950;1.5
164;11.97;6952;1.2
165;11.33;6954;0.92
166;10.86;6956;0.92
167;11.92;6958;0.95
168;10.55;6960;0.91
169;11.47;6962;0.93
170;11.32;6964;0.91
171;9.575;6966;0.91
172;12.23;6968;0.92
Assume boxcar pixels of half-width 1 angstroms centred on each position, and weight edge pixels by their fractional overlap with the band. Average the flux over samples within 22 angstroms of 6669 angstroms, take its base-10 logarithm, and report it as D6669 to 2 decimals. 1.03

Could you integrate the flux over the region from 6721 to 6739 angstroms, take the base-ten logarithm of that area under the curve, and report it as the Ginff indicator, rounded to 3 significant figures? 2.30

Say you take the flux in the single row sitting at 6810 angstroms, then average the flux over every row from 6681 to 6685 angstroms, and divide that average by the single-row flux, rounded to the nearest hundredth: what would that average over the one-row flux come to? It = 1.03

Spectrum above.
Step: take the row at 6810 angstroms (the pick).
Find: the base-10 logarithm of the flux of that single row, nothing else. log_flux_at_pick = 1.05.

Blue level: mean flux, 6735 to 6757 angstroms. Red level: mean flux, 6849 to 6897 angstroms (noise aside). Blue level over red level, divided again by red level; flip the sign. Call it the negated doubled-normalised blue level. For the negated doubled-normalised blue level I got -0.094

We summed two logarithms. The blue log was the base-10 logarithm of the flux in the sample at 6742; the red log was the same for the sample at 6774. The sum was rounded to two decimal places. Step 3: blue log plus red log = 2.07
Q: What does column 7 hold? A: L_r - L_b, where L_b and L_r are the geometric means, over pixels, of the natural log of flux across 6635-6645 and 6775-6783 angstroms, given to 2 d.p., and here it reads 0.18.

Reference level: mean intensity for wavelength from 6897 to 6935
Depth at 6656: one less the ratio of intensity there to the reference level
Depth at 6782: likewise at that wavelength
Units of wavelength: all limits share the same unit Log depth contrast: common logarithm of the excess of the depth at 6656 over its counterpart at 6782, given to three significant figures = -1.36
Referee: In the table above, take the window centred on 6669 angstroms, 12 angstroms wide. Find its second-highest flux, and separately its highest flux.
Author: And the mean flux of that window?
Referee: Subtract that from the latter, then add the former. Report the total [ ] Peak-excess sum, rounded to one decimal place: 12.2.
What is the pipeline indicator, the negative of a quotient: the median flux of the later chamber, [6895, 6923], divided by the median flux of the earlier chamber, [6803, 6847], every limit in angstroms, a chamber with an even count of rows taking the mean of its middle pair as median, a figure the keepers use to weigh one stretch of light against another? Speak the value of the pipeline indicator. -0.95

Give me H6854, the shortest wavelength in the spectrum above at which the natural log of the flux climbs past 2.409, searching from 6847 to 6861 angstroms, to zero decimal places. 6850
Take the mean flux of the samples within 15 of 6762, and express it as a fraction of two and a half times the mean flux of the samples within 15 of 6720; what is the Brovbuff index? 0.446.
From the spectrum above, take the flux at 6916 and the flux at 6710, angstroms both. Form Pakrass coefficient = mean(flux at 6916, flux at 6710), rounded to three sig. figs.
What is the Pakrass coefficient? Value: 11.5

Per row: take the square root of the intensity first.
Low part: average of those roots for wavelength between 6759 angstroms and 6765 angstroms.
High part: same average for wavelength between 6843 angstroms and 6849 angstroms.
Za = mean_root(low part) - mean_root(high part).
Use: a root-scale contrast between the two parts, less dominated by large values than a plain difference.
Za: 0.05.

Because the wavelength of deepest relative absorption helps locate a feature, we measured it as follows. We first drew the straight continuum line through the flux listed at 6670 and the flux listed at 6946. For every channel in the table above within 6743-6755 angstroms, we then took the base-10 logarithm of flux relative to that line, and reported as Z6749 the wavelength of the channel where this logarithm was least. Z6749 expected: 6754 angstroms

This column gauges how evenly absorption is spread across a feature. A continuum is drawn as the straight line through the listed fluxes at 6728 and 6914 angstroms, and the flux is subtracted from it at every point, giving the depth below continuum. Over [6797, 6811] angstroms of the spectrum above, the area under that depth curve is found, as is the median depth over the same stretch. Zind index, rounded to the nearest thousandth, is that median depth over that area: 0.044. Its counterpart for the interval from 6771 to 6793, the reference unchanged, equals 0.058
